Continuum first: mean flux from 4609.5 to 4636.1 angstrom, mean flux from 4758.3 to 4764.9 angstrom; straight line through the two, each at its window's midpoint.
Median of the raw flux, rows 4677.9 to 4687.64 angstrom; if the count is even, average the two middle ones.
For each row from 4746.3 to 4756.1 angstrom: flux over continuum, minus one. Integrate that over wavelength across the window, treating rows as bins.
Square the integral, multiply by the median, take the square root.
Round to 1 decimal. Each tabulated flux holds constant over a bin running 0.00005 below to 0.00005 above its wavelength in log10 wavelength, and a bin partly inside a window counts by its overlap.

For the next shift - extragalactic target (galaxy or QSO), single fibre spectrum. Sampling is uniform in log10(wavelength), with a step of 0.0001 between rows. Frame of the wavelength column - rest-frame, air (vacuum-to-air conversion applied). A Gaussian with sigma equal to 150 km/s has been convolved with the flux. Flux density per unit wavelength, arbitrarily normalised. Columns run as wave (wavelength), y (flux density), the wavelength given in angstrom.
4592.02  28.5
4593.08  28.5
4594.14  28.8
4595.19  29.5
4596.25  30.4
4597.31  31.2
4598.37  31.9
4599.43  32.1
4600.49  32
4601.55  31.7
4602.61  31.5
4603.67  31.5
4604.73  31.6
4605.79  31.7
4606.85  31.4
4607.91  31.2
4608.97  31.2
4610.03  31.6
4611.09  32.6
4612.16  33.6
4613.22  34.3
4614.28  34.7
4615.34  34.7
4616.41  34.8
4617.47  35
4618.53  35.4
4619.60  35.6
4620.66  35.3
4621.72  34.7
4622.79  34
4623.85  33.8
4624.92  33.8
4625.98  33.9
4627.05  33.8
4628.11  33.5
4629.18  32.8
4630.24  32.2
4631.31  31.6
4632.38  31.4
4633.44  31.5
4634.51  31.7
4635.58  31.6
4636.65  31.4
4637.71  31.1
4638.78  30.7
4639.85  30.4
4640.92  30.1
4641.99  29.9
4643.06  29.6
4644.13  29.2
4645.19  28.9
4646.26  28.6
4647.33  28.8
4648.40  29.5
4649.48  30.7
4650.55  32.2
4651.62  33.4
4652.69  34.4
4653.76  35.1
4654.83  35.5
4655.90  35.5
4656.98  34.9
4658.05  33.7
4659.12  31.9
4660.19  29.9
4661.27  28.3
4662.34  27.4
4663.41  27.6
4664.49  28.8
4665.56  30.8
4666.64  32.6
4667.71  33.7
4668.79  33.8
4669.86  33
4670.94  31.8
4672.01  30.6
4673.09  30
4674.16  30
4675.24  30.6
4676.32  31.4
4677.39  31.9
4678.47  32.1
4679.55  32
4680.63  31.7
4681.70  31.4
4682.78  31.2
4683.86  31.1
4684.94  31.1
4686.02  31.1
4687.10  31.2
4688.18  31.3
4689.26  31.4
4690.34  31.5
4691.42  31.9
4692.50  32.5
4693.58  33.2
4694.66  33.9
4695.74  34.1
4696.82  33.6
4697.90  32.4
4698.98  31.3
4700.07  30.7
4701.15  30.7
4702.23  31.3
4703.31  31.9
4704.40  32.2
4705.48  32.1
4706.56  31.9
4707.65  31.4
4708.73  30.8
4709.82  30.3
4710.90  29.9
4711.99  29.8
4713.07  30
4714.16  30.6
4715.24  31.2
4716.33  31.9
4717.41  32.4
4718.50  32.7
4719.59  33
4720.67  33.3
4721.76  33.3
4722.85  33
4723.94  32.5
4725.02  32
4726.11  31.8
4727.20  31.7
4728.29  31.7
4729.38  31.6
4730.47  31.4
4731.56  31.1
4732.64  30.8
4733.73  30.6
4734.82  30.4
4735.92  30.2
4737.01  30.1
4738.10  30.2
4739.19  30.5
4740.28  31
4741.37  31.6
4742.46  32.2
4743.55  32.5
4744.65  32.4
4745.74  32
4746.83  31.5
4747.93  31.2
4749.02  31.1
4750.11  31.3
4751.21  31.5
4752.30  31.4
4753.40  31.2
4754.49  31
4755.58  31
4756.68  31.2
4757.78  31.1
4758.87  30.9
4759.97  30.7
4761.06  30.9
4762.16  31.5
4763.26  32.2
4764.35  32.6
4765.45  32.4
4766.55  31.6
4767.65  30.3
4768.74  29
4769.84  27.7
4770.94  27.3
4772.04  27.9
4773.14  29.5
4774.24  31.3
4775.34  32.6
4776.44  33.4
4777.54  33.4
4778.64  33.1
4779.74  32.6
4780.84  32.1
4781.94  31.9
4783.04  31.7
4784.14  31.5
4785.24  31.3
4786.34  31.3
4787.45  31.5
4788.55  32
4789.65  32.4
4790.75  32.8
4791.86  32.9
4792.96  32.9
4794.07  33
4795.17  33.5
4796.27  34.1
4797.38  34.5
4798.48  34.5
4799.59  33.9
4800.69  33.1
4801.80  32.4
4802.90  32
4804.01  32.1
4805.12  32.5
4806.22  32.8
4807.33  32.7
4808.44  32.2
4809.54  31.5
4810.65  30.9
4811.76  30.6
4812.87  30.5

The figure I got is 0.7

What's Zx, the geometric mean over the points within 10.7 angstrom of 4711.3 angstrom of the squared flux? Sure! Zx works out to 993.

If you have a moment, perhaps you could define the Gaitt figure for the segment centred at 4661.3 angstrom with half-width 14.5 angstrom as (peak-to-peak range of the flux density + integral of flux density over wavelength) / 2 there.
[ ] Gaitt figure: 463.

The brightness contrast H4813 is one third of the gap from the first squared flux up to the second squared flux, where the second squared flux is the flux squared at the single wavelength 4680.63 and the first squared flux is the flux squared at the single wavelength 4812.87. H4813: 25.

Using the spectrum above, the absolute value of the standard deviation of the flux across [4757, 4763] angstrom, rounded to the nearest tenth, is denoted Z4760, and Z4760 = 0.3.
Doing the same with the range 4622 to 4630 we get 0.4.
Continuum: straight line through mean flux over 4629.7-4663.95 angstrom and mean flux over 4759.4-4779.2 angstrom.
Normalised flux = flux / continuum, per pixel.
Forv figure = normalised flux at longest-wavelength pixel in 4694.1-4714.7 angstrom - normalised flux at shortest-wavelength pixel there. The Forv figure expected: -0.10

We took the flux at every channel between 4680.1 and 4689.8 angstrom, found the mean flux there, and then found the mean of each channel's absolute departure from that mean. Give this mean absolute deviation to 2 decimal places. 0.15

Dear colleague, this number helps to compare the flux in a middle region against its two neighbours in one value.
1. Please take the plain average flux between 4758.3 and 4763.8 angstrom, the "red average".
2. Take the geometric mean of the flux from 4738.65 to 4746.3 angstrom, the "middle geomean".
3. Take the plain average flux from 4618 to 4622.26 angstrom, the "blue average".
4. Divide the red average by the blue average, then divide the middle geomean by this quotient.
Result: 36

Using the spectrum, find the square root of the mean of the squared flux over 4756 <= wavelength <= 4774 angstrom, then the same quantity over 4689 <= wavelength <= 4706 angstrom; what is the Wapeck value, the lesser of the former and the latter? 30.5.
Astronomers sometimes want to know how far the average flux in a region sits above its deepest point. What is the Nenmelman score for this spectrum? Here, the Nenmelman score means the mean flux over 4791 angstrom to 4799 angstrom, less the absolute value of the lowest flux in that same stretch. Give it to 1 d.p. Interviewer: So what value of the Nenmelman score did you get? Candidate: 0.7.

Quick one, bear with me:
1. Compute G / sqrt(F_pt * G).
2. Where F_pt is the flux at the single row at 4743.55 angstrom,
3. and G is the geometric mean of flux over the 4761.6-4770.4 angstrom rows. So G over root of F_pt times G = 0.97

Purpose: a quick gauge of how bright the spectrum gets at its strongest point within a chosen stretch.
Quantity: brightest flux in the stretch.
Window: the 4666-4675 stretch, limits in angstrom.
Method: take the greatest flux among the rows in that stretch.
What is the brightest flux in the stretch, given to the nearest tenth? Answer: 33.8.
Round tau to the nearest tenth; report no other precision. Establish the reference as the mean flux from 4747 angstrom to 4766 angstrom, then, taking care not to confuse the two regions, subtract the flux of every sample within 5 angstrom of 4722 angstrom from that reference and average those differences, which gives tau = -1.3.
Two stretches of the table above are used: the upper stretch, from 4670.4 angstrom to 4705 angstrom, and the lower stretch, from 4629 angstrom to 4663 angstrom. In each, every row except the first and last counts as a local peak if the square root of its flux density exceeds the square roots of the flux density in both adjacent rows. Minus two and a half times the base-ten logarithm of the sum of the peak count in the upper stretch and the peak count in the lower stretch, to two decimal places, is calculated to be -1.19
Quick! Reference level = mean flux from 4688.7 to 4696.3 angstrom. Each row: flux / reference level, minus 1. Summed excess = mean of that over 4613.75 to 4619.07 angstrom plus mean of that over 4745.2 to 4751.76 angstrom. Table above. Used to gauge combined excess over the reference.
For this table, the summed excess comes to 0.03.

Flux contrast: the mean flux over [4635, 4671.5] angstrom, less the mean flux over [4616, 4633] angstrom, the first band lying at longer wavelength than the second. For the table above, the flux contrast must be -2.5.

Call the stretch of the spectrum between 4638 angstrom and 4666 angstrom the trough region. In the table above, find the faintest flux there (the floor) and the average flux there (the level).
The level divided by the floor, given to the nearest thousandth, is 1.131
